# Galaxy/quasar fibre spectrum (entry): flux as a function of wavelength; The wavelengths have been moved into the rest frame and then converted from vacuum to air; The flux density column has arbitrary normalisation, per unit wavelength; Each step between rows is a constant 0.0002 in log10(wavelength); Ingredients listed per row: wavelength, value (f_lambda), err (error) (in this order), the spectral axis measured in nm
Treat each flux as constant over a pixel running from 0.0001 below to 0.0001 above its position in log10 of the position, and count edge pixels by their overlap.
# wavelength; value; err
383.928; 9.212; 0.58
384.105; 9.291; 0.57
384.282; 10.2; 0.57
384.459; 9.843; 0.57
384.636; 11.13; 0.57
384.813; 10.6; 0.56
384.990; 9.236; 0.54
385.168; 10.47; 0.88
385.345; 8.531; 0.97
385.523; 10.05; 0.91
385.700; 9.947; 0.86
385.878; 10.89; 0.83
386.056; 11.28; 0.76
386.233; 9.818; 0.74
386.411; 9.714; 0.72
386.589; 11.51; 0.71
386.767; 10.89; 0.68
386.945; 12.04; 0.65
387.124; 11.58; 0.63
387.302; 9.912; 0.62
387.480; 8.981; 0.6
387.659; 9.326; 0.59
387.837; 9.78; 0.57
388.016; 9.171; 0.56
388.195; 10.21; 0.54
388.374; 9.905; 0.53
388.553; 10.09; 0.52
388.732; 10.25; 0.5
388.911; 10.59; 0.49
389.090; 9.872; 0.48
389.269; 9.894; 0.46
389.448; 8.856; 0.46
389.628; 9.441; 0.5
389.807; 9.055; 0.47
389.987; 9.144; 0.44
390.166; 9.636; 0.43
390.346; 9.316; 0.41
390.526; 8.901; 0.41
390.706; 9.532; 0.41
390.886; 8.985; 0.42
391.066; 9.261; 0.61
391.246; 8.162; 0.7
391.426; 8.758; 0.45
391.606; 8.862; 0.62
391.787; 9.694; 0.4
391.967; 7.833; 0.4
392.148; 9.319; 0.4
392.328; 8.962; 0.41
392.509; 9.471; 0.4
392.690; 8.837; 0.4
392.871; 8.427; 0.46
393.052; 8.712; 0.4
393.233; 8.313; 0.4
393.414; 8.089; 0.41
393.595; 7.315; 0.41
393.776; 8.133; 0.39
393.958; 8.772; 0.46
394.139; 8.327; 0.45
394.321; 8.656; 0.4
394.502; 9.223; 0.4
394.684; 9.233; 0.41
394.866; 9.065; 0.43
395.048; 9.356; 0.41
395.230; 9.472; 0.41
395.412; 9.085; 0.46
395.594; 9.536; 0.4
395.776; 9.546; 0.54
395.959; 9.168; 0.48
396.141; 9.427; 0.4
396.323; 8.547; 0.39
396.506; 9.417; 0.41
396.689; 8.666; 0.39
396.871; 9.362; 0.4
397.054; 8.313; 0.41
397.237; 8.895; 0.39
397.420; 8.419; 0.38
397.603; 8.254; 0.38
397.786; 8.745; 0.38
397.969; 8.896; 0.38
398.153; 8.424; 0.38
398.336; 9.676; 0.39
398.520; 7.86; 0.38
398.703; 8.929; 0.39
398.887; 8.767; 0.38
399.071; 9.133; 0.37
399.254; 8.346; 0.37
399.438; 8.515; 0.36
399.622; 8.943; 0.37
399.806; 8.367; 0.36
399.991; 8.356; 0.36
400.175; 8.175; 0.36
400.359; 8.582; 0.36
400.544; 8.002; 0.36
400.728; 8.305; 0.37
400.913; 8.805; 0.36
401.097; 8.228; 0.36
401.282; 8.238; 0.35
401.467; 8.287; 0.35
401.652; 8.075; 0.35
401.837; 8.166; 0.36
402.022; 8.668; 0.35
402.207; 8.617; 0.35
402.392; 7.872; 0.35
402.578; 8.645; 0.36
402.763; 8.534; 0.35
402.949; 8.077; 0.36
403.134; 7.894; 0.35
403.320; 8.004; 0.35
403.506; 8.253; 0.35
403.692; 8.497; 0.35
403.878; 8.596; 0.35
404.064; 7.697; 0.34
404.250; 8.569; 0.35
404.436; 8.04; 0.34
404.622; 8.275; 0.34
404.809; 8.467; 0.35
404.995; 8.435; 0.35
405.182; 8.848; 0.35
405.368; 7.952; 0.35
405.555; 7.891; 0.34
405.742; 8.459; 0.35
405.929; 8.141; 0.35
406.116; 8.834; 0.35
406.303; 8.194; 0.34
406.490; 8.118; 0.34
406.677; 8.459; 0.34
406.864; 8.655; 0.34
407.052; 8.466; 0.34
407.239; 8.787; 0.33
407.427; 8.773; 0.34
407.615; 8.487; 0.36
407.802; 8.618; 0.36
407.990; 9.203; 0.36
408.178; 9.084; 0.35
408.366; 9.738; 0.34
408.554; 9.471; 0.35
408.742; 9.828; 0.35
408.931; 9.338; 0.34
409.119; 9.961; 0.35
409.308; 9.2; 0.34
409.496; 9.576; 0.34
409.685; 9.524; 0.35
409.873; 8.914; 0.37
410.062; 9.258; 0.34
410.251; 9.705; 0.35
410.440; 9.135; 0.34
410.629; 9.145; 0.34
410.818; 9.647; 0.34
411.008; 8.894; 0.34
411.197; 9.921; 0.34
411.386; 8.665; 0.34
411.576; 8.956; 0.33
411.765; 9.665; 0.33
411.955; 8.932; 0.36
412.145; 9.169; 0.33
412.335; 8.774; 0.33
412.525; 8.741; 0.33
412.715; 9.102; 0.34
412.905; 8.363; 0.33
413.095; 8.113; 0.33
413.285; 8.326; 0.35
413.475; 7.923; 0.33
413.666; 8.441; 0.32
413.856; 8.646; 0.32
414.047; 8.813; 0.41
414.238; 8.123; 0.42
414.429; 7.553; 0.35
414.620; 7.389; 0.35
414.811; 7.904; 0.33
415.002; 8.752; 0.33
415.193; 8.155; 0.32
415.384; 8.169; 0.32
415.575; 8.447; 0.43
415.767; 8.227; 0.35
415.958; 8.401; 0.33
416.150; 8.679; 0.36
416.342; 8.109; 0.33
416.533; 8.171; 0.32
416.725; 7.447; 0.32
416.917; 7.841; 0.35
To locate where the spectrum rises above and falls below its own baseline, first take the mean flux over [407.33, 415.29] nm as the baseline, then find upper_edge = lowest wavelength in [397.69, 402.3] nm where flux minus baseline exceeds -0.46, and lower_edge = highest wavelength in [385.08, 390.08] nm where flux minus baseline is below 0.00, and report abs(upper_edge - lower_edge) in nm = 8.34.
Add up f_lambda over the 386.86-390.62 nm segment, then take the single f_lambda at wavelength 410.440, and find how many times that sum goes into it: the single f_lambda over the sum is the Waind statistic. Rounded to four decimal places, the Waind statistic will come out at 0.0444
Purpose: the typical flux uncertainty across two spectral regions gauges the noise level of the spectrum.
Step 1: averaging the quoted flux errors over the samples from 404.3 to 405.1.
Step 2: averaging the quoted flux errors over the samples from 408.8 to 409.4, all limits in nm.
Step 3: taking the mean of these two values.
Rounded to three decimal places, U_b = 0.344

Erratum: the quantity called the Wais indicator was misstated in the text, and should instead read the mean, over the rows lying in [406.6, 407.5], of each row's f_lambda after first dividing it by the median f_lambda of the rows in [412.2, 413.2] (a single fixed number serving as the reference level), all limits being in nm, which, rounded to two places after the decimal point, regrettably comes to 0.99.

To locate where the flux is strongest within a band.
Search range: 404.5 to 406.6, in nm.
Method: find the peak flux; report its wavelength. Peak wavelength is 405.182 nm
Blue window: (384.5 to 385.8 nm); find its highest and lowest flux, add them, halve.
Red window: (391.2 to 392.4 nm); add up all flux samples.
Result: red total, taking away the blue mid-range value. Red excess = 51.8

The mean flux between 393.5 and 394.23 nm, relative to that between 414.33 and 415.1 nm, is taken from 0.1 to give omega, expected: -0.93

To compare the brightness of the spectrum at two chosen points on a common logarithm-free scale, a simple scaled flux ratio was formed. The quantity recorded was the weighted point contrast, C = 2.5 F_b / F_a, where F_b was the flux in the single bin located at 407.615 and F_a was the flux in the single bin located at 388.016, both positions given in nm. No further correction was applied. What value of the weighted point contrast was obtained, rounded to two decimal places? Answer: 2.31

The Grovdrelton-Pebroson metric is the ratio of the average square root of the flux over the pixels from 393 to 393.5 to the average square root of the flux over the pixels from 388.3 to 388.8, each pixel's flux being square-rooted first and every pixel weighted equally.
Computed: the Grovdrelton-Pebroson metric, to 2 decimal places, 0.91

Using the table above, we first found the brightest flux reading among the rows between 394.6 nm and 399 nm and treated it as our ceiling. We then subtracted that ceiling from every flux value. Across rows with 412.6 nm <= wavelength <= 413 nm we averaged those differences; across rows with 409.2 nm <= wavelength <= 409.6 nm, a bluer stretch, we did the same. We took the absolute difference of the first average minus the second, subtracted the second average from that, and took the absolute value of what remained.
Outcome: 0.94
